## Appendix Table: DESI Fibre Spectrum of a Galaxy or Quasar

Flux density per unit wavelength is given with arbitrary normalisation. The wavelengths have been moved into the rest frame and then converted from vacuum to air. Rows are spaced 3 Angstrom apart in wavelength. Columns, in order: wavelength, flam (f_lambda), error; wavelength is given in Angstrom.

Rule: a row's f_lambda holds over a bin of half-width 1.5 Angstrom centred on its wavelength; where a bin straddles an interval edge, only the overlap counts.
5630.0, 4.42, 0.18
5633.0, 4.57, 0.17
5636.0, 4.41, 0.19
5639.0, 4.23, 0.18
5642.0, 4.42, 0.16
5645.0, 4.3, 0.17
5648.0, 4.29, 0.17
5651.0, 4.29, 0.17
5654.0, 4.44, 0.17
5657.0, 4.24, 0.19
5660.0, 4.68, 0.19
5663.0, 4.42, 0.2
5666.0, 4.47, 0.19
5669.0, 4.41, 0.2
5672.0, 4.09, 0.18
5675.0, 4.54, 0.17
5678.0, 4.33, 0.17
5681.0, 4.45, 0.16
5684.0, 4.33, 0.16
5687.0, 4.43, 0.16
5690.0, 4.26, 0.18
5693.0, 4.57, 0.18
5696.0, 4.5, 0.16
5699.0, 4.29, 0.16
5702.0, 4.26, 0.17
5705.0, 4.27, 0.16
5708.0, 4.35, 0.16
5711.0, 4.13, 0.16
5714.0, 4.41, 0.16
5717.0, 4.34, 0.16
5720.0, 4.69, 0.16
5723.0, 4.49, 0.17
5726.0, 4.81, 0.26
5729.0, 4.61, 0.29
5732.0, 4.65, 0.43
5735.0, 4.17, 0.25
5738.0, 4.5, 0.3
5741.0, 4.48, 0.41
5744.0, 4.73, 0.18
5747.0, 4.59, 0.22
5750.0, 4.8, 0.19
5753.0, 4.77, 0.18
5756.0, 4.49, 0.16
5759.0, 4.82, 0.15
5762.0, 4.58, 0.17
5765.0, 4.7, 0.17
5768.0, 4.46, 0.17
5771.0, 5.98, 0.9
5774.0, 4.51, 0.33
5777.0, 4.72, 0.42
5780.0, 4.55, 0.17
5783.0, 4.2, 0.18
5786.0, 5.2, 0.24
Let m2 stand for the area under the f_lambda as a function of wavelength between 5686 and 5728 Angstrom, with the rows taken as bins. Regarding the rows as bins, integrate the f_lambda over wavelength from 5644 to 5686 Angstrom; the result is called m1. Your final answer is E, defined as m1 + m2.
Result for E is 369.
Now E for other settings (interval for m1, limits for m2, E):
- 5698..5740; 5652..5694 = 371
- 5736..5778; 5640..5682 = 382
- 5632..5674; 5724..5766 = 378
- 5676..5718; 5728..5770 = 377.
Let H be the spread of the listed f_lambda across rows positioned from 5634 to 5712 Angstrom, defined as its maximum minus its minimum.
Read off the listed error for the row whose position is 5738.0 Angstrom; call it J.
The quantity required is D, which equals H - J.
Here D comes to 0.29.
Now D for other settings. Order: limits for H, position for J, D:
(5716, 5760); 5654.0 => 0.48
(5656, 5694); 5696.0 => 0.43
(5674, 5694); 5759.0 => 0.16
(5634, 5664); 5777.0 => 0.03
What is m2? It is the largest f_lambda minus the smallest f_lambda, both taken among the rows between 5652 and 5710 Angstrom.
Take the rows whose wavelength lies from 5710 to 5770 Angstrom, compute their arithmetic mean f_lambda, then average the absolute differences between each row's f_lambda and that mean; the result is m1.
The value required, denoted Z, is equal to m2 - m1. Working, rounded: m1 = 0.158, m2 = 0.59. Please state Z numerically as 0.43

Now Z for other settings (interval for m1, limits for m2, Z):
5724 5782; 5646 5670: 0.24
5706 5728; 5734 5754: 0.46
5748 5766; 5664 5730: 0.61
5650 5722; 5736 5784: 1.66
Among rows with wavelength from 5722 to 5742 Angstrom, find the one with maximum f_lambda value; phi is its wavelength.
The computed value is 5726.0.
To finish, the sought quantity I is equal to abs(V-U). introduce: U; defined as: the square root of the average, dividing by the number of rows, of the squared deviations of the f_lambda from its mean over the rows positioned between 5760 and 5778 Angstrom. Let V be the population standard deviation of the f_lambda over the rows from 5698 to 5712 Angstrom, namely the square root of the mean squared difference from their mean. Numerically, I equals 0.45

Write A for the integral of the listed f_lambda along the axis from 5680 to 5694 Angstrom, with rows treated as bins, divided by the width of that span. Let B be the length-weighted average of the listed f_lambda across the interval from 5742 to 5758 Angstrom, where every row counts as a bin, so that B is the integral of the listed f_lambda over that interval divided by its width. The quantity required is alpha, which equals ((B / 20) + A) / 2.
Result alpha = 2.32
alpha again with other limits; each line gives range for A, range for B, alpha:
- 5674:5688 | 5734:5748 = 2.32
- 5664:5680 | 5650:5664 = 2.30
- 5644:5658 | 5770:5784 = 2.28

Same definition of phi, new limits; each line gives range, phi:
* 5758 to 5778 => 5771.0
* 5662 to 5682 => 5675.0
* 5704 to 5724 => 5720.0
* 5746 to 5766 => 5759.0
